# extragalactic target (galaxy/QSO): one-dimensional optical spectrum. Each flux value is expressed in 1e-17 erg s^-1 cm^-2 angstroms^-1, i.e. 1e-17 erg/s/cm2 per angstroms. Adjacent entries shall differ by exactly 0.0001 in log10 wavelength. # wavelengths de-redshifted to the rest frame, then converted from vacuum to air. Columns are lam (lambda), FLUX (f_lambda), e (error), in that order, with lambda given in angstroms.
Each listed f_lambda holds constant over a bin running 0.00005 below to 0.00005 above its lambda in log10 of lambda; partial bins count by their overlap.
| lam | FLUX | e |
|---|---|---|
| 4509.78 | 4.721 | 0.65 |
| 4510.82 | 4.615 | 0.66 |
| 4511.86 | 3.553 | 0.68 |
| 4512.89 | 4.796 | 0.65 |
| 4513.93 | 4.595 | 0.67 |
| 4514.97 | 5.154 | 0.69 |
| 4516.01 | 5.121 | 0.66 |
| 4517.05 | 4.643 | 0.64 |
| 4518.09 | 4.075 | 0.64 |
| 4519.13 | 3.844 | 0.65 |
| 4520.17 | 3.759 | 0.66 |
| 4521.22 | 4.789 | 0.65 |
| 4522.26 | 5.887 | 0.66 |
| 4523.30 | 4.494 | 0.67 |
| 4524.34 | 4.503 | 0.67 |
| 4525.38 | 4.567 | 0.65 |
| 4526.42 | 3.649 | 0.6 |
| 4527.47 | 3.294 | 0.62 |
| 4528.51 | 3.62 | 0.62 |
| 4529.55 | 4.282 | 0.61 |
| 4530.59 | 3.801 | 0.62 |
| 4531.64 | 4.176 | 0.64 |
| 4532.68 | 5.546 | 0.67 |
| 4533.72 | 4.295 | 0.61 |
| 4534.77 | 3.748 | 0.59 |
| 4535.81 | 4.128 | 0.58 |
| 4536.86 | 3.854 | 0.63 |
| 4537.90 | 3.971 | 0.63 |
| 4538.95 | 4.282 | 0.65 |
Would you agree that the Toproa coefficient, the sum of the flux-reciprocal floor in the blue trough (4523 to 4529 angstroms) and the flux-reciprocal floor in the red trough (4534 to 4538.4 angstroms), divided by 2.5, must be 0.184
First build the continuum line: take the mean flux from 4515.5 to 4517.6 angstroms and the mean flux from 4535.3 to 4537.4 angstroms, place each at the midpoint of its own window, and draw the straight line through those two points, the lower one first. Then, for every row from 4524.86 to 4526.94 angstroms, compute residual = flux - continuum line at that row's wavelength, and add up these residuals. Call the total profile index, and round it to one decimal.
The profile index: -0.7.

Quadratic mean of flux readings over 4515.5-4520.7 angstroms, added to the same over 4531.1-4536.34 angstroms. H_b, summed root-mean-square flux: 8.7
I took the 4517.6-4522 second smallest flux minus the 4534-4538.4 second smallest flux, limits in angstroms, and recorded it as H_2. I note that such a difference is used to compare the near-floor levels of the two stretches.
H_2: 0.0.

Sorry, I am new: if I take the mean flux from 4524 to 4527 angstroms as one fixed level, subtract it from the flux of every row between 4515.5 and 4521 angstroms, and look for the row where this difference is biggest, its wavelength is 4516.01 angstroms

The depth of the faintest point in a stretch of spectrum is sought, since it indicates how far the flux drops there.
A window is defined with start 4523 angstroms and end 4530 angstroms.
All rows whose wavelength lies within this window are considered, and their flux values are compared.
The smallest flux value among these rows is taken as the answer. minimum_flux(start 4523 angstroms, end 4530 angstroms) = 3.294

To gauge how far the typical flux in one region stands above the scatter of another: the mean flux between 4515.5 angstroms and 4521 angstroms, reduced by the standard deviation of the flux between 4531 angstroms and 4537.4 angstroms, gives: 3.7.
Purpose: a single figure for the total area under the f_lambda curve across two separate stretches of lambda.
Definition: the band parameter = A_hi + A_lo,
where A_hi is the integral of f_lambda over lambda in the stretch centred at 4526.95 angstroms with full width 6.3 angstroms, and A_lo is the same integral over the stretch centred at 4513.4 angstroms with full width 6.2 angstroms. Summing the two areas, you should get 53.9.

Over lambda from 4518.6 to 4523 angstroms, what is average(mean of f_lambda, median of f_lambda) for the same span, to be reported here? 4.4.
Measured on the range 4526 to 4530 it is 3.7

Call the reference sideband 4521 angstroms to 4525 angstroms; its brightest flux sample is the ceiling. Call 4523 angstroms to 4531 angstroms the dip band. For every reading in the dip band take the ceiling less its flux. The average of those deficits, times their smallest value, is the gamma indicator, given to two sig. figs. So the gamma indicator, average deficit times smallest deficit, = 2.5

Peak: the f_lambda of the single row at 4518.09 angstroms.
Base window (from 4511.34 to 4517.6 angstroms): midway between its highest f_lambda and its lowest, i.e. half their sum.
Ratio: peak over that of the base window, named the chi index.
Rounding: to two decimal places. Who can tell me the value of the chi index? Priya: 0.94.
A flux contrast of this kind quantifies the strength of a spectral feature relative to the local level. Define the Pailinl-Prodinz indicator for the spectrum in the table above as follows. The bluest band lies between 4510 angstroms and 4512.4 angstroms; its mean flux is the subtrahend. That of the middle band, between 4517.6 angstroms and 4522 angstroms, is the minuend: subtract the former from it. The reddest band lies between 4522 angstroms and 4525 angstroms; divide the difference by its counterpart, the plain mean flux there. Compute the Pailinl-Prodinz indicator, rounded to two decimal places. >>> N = 0.01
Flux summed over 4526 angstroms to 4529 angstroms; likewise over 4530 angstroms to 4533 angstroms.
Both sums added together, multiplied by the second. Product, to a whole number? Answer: 326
